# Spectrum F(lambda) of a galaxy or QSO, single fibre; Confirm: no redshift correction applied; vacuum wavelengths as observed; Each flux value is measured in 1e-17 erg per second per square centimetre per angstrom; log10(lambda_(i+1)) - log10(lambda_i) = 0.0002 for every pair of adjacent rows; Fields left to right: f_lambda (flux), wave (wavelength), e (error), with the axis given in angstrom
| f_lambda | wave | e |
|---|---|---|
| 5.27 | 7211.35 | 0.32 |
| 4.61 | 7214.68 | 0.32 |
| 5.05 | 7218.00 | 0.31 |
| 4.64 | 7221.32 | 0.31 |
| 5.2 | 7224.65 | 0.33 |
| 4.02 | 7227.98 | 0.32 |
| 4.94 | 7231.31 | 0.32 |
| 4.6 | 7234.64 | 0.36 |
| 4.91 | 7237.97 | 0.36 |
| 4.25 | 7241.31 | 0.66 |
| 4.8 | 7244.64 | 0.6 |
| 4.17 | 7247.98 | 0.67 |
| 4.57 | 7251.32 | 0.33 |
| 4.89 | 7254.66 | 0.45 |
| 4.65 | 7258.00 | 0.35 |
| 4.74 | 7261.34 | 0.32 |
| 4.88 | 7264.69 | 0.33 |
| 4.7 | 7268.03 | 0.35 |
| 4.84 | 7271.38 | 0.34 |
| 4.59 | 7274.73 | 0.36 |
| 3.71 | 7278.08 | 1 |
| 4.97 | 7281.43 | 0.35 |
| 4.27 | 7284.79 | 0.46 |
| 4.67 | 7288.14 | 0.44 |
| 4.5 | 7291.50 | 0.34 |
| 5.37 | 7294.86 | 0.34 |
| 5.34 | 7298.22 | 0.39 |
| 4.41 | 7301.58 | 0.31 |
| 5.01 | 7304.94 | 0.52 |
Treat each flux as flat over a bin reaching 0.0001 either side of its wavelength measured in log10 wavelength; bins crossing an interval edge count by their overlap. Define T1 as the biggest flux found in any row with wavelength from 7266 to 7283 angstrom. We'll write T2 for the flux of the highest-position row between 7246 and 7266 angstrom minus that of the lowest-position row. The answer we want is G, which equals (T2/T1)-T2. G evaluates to -0.57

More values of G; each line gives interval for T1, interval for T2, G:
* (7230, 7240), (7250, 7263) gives -0.14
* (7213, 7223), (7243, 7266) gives -0.06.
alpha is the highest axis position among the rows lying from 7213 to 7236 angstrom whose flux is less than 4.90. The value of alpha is 7234.64 angstrom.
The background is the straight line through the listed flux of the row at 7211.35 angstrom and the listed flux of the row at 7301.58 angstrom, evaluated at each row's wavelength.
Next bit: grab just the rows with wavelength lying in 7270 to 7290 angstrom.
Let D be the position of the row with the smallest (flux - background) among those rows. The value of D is 7278.08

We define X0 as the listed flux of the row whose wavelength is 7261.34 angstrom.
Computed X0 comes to 4.74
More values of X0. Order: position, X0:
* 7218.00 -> 5.05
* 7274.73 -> 4.59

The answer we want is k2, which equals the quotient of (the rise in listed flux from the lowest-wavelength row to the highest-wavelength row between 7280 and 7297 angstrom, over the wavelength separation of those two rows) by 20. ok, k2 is 0.001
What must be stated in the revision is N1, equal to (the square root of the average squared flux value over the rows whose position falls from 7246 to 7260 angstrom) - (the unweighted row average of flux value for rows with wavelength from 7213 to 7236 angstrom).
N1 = -0.15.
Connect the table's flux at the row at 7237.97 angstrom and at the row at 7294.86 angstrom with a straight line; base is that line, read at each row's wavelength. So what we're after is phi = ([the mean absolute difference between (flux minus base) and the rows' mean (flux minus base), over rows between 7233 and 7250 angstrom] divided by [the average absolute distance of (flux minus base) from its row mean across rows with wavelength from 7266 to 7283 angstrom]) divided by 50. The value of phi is 0.017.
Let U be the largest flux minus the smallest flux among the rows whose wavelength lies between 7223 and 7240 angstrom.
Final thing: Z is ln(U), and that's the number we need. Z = 0.2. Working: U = 1.18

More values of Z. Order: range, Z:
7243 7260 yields -0.3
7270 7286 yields 0.2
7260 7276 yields -1.2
